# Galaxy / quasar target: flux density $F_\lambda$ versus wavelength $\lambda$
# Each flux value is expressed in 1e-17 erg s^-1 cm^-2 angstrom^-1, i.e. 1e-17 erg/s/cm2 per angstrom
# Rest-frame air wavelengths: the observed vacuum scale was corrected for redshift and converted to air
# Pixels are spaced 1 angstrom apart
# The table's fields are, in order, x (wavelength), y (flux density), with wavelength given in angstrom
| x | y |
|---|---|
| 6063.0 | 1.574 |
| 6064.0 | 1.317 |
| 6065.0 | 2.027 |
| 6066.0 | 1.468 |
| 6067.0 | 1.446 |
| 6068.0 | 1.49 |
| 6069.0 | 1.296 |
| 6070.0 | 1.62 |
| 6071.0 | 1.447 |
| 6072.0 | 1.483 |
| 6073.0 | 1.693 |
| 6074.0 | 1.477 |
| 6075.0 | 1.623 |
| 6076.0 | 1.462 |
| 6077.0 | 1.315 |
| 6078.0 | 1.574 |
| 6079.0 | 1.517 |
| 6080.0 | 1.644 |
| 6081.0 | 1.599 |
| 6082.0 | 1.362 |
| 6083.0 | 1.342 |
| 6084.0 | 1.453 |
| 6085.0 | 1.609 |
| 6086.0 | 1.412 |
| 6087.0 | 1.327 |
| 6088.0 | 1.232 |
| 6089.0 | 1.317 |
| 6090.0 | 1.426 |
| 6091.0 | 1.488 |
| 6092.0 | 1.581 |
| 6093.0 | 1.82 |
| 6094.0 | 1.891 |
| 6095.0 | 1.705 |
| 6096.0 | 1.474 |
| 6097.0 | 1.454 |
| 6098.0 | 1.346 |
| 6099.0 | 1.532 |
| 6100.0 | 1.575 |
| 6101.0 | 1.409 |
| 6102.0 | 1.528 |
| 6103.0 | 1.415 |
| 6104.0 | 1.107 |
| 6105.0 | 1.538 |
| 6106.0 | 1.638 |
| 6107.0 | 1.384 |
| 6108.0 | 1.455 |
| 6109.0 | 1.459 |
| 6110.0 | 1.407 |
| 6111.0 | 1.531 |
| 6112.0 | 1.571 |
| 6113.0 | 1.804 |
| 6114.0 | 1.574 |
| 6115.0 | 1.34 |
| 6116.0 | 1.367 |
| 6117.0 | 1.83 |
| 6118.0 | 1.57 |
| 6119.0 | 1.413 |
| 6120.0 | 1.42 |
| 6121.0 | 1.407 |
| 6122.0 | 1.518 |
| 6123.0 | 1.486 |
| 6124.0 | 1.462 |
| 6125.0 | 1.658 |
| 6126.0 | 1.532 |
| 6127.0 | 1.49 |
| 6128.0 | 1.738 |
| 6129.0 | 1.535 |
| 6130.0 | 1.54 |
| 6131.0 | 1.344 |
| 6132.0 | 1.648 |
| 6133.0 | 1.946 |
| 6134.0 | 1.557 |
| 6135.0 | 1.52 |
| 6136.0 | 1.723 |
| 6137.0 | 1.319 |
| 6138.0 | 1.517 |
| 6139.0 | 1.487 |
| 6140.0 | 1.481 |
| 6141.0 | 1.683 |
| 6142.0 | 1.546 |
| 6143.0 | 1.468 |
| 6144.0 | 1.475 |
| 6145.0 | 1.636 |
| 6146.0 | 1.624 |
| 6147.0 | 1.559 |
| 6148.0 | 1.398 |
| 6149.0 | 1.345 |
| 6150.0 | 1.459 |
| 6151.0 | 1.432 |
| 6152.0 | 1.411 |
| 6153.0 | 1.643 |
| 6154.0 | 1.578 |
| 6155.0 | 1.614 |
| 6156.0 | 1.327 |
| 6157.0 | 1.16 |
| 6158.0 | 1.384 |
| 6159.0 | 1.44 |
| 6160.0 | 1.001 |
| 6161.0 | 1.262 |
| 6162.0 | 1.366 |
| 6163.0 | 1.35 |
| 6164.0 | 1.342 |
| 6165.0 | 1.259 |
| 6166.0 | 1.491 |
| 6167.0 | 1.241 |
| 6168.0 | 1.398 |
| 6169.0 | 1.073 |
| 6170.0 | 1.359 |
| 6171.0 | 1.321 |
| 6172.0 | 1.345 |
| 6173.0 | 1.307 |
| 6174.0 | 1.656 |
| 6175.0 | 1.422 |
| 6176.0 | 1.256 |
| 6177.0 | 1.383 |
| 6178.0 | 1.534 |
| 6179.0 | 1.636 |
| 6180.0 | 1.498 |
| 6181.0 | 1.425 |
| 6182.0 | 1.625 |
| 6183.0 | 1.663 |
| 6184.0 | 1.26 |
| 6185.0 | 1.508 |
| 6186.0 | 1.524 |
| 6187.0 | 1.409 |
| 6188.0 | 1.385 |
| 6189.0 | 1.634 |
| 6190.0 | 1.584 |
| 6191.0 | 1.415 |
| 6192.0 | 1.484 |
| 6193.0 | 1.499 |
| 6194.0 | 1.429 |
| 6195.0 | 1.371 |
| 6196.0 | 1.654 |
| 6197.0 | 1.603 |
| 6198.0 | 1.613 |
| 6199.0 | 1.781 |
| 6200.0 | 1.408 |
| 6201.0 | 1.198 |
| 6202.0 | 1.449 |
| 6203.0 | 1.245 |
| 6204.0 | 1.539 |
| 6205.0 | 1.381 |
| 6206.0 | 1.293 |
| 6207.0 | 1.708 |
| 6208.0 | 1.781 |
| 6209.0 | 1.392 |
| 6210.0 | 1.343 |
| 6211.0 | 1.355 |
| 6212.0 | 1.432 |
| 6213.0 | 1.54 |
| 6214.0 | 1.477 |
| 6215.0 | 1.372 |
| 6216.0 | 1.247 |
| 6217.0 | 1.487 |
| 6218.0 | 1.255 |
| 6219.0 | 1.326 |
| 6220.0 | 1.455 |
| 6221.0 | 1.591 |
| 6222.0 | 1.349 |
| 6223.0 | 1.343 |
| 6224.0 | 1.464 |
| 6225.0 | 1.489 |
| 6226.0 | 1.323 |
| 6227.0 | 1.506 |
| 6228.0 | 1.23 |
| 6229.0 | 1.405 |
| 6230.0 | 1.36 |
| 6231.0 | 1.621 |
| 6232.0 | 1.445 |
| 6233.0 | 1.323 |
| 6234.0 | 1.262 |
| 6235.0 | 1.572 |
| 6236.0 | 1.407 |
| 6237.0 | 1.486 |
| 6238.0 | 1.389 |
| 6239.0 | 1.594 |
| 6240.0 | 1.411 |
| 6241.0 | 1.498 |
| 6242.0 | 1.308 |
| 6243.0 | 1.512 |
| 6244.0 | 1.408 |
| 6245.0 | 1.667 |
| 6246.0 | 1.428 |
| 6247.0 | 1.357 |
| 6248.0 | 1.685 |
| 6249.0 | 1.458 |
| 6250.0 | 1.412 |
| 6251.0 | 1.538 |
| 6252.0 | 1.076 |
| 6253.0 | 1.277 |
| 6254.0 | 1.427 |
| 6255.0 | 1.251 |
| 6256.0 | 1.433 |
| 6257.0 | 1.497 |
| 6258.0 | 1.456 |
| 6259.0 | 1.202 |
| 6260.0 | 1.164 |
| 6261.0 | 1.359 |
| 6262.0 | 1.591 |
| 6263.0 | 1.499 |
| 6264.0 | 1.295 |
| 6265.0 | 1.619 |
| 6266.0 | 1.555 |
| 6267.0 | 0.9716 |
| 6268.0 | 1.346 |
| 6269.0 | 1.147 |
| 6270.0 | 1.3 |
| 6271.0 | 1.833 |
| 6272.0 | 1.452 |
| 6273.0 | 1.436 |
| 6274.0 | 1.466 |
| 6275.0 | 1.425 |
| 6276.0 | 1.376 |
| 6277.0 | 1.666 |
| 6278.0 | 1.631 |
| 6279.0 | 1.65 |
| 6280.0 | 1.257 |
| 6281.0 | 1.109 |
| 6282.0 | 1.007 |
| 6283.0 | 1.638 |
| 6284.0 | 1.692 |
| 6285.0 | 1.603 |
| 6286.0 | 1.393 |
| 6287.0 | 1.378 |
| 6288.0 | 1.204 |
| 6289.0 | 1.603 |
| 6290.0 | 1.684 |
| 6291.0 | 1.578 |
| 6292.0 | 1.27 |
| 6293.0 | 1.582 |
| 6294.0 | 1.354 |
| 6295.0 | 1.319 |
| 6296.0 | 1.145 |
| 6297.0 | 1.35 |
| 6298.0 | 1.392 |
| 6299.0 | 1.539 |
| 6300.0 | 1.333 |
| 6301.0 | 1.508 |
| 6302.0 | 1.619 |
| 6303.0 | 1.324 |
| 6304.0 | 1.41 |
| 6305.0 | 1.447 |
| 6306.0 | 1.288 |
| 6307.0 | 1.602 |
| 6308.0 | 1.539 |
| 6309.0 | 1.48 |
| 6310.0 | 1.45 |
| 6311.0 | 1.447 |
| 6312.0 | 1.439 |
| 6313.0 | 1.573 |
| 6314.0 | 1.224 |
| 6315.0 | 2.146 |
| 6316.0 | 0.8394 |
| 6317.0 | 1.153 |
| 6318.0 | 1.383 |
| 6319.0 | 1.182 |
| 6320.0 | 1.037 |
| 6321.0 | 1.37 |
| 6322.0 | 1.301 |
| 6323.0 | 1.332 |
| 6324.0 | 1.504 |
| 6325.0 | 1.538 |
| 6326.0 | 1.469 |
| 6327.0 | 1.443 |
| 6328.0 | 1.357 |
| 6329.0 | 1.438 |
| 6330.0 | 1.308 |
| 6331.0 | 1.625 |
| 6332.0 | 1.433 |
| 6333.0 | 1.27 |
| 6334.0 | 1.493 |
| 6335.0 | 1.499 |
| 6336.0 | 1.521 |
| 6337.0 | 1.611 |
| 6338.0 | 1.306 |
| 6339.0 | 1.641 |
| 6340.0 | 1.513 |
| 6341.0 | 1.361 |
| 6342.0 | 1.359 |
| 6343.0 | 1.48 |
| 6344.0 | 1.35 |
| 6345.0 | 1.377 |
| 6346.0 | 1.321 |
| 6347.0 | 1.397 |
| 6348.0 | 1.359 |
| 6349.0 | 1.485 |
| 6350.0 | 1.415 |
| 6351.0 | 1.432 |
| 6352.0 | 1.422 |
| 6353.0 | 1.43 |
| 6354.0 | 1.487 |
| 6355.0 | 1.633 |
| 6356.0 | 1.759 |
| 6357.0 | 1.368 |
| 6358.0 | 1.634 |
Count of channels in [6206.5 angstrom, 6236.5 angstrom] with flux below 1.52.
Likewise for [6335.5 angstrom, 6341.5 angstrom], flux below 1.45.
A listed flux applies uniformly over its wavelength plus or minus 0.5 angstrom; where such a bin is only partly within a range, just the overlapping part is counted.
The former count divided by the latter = 12.0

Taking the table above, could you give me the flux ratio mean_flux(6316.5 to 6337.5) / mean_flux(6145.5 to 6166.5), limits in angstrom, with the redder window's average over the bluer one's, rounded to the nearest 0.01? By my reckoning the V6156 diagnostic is 0.99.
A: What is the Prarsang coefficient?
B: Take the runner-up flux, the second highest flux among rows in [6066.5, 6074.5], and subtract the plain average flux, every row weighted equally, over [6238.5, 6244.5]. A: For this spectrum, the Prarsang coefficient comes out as 0.16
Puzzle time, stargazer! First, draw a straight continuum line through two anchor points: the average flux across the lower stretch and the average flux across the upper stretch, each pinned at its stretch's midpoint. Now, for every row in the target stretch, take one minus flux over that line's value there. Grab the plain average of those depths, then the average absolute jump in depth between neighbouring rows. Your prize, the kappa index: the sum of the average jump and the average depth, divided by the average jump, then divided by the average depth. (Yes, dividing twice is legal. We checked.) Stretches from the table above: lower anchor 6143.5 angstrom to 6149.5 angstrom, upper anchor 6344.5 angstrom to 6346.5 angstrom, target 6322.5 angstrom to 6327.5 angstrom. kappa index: 3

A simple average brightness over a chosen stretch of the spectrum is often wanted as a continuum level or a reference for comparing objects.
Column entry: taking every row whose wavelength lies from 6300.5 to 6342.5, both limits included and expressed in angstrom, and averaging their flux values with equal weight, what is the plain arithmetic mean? 1.423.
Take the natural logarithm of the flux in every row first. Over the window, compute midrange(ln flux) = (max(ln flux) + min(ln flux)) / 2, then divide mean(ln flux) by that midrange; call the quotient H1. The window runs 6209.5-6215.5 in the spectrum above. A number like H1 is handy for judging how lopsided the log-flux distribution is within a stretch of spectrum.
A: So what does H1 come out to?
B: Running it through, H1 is 0.96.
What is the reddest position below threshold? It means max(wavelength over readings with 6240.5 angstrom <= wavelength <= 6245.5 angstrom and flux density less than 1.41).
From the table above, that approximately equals 6244.0 angstrom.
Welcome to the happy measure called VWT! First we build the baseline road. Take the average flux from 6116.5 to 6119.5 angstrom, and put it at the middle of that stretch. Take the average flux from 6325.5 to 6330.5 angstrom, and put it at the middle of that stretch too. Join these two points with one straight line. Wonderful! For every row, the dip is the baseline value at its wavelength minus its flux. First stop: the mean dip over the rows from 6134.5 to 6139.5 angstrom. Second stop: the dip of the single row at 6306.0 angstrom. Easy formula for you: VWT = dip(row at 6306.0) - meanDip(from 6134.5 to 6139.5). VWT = 0.06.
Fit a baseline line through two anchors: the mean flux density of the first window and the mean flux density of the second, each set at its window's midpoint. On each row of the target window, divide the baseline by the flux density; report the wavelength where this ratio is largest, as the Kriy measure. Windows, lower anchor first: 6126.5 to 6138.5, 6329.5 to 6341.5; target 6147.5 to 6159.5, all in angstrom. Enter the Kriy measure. 6157.0 angstrom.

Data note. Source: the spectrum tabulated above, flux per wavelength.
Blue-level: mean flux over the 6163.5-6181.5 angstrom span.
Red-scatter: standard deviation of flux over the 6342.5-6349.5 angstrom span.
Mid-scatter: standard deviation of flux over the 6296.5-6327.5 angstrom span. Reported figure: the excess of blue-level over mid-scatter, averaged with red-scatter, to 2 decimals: 0.62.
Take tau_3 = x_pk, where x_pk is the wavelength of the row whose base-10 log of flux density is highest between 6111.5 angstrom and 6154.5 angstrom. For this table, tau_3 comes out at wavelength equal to 6133.0 angstrom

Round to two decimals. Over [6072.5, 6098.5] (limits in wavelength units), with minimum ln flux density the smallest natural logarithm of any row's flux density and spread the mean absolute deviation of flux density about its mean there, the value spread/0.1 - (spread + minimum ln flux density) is 0.97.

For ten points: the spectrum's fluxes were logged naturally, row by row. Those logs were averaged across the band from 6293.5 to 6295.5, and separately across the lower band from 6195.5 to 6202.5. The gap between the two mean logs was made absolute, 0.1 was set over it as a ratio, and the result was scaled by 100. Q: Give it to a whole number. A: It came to 78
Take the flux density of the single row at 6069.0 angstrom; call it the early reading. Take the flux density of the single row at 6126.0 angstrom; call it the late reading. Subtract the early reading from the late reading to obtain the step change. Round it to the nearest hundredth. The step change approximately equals 0.24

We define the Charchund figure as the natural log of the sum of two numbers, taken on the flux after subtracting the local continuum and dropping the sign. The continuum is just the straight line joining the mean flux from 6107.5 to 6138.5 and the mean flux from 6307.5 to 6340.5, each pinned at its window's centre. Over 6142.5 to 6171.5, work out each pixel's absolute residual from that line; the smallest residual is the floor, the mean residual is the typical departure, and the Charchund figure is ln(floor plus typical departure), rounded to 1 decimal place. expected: -1.7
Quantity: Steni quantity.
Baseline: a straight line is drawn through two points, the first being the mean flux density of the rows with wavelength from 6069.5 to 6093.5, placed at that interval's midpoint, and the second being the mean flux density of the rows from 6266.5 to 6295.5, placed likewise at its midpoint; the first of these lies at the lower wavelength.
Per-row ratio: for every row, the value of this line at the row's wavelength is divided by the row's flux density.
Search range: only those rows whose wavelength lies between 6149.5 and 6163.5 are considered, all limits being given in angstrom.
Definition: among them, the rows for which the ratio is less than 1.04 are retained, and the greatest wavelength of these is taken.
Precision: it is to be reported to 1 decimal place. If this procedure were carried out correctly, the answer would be 6159.0 angstrom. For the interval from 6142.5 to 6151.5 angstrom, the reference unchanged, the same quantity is 6151.0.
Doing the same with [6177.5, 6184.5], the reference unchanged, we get 6183.0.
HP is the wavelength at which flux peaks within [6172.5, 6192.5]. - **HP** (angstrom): 6183.0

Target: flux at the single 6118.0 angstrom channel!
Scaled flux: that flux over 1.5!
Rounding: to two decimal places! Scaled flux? 1.05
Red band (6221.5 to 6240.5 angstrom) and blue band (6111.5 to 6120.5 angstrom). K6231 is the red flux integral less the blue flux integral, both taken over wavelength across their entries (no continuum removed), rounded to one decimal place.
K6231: 13.1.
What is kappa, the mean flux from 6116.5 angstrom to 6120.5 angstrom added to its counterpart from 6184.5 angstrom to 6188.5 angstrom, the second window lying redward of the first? 3.01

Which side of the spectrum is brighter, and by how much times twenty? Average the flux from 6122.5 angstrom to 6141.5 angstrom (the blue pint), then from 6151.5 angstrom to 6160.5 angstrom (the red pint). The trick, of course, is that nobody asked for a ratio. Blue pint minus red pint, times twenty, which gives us 3.3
